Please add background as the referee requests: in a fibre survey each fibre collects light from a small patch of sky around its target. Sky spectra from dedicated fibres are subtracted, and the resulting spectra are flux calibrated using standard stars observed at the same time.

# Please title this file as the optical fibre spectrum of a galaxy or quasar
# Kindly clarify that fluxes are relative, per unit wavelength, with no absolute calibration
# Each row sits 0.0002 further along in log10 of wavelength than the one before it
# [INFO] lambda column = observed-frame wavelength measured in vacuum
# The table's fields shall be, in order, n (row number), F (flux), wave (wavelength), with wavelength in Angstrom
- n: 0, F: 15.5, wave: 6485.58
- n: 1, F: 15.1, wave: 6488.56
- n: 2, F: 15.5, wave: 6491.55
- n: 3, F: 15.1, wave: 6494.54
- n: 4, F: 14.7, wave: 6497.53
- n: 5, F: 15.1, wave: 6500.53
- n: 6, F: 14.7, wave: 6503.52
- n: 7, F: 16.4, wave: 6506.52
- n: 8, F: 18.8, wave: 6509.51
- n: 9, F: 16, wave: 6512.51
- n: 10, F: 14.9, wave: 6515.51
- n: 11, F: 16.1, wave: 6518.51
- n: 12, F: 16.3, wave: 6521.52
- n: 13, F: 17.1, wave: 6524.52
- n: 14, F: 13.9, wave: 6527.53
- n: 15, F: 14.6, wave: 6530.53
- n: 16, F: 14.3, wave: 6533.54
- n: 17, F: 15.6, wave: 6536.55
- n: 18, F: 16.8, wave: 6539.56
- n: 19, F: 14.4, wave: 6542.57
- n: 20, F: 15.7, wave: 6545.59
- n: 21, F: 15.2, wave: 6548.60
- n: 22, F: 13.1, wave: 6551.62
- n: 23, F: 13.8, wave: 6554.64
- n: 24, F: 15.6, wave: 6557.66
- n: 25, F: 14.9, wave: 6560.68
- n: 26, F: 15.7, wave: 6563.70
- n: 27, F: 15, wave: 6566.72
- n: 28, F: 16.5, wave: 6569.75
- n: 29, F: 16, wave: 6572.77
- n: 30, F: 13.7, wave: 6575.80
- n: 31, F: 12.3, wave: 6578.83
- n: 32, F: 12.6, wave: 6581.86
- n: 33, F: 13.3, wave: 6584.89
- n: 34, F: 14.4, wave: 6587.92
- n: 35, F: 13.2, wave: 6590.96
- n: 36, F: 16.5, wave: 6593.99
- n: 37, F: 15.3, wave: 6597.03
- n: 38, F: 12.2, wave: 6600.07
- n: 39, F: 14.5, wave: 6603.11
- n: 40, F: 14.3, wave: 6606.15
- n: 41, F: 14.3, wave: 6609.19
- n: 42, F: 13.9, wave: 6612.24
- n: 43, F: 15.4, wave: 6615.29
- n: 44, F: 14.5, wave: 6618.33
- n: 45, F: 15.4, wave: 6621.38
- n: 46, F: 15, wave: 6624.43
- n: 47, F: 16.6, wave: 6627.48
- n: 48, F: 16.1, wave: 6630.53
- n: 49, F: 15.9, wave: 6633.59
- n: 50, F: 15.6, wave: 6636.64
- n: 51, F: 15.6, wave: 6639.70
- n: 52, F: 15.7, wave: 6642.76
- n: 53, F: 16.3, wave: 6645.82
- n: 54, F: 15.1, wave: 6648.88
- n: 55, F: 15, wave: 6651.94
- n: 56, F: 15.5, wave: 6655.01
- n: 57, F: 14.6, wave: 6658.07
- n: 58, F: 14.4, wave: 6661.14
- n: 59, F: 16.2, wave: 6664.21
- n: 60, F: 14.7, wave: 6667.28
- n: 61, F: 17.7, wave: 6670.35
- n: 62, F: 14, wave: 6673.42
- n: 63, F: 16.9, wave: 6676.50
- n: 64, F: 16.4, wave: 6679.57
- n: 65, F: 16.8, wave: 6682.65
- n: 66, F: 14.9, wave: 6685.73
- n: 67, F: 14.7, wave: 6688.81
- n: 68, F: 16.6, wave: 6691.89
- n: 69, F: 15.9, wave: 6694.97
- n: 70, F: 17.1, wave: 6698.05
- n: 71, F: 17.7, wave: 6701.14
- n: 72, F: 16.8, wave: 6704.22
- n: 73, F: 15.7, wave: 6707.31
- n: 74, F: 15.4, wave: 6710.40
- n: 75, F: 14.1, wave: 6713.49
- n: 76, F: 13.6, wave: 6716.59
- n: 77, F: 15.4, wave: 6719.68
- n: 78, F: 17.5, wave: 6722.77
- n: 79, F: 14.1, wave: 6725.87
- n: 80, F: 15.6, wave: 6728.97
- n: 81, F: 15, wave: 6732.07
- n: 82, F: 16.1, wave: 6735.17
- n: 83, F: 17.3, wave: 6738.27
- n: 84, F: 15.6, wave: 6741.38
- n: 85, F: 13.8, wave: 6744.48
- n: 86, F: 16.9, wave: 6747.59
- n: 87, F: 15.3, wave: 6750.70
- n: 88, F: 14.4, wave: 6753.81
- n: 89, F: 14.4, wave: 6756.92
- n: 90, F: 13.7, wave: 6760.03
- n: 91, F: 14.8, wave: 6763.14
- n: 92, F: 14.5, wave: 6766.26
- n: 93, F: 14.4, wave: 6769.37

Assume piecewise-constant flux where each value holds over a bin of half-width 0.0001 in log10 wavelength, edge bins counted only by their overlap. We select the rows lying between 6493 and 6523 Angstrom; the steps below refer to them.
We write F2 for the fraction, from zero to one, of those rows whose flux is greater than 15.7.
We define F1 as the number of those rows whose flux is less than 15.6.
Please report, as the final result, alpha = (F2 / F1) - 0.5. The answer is -0.400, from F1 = 5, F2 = 0.50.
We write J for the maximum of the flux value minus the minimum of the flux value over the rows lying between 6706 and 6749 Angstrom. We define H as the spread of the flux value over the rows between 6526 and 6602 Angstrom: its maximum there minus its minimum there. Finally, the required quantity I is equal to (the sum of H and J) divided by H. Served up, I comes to 1.8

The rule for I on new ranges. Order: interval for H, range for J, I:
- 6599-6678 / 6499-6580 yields 2.2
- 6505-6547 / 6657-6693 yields 1.8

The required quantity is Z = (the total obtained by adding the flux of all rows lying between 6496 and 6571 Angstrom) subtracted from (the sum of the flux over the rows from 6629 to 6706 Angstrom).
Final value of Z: 11.0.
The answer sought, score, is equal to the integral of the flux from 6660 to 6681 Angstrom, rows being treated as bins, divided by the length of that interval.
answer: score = 15.8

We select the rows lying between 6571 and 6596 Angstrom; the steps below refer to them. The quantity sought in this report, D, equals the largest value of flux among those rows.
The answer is 16.5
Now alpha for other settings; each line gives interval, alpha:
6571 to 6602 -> -0.475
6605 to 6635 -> -0.457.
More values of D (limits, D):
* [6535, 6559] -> 16.8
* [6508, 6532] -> 18.8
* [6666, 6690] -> 17.7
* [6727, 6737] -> 16.1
